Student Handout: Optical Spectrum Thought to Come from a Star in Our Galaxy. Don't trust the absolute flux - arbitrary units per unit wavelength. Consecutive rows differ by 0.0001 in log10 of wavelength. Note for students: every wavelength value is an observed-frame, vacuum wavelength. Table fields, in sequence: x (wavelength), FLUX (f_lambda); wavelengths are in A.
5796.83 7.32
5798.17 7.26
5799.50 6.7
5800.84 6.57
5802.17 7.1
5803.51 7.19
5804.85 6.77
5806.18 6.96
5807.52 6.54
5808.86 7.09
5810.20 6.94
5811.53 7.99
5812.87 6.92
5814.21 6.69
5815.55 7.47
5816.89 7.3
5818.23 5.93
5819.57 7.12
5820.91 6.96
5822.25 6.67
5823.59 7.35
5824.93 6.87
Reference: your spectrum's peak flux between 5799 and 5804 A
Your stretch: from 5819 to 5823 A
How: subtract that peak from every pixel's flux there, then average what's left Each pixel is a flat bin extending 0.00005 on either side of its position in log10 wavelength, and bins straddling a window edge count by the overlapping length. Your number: -0.27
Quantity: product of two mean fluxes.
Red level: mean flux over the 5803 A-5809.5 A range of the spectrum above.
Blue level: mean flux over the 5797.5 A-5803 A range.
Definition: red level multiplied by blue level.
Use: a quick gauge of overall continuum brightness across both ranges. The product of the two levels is 47.7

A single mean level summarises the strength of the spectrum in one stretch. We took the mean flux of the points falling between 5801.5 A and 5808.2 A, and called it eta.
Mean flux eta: 6.91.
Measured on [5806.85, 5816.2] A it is 7.09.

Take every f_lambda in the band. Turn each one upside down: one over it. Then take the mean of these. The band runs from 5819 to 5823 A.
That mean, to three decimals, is 0.145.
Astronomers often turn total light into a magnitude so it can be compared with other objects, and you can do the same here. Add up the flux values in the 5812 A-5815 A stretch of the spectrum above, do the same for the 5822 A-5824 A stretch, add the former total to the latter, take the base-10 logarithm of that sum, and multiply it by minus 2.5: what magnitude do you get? -3.60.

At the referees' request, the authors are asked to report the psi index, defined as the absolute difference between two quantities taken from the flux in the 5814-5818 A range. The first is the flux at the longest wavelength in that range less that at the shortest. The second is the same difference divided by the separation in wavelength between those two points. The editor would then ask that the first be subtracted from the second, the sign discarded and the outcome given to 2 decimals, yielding 0.38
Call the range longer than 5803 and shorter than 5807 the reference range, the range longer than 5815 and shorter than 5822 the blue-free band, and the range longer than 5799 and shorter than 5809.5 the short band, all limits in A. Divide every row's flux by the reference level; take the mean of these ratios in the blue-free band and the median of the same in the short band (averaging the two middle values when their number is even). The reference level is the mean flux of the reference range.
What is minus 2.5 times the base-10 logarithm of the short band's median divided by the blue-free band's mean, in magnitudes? 0.01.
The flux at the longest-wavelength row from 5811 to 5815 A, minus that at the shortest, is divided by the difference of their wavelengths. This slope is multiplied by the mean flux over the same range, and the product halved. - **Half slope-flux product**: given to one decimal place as -1.7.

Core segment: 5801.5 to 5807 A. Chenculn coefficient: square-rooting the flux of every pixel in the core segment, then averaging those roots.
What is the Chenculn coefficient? 2.65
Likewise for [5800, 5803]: 2.61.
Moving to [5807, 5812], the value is 2.67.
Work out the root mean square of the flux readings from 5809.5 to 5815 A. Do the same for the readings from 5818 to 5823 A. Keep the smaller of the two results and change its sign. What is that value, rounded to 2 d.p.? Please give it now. -6.69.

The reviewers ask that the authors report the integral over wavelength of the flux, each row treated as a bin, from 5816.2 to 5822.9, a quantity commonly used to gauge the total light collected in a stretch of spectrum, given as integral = 45.5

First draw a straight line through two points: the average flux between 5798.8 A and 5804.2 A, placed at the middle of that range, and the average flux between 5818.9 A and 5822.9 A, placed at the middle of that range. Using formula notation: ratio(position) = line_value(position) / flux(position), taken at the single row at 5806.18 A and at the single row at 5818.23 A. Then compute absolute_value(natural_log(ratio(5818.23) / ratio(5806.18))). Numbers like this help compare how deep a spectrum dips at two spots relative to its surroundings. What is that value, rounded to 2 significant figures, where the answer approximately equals 0.16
